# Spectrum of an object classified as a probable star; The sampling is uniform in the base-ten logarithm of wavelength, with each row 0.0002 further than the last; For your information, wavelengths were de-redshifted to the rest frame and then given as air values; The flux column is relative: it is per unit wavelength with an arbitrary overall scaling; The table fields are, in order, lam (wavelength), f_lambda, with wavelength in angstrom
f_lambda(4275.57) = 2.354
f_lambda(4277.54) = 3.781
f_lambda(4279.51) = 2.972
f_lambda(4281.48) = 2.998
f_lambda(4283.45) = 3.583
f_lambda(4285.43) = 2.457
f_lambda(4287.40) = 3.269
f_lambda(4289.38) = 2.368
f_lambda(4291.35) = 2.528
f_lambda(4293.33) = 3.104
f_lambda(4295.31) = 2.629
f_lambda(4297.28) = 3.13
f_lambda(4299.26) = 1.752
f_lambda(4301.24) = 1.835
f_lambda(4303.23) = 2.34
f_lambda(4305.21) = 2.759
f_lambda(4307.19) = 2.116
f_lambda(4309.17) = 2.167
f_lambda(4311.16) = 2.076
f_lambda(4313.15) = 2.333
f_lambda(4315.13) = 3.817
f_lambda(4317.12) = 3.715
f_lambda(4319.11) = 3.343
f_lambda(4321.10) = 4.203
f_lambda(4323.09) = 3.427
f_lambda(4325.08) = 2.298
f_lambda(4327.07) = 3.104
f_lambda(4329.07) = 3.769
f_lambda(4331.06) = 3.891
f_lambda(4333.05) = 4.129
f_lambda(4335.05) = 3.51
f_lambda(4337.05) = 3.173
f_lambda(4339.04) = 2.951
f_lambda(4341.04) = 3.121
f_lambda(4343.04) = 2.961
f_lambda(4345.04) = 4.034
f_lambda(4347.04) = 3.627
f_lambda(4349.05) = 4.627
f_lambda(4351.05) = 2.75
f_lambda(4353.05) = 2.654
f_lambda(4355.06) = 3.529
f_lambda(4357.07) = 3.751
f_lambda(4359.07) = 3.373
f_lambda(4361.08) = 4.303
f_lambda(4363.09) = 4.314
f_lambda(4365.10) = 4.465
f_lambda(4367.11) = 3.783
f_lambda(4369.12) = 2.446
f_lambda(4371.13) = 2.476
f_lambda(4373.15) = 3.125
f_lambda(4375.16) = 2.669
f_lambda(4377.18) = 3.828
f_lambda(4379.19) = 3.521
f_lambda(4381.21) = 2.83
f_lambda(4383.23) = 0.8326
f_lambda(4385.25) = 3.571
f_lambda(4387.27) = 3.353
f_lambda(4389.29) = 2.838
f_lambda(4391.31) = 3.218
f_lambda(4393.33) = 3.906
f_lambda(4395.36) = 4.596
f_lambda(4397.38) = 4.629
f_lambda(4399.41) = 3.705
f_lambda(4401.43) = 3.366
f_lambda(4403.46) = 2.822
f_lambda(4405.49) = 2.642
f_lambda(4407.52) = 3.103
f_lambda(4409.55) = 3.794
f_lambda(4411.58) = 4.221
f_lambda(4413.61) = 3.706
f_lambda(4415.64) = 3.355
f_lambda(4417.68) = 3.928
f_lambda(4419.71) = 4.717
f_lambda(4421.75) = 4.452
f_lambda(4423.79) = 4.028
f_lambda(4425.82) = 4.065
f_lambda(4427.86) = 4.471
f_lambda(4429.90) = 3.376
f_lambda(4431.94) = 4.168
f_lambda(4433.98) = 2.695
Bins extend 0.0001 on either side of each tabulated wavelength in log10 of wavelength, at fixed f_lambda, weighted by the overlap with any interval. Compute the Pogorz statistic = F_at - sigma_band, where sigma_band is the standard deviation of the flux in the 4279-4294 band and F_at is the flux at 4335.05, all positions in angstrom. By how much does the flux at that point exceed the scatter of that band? 3.1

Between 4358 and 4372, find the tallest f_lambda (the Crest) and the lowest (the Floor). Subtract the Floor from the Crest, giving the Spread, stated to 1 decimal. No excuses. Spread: 2.0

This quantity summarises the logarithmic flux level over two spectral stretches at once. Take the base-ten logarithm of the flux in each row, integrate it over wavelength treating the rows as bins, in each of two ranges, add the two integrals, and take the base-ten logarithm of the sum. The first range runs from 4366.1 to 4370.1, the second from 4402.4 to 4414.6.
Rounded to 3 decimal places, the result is 0.920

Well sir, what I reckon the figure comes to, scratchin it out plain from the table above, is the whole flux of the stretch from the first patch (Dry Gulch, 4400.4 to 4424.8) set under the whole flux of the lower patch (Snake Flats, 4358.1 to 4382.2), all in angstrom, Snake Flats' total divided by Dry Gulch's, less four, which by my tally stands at -3.1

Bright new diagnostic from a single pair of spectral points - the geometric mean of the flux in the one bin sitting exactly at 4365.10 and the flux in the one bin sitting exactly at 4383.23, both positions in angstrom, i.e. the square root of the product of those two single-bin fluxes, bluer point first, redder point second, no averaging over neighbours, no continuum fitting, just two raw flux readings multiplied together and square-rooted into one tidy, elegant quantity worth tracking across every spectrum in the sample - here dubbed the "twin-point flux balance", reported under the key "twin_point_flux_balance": 1.9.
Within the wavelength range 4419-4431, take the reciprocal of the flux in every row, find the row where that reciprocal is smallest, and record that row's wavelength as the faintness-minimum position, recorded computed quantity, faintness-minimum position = 4419.71 angstrom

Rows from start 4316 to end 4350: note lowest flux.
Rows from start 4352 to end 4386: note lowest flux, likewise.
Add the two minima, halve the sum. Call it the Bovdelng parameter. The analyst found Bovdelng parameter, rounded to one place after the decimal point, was 1.6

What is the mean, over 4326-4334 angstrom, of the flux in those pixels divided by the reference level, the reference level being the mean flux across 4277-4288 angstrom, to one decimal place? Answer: 1.2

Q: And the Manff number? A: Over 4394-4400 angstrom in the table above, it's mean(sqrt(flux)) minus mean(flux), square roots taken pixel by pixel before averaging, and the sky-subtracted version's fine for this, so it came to -2.2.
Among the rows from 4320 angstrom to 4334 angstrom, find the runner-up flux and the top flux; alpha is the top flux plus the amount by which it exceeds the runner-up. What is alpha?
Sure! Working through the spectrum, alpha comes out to 4.28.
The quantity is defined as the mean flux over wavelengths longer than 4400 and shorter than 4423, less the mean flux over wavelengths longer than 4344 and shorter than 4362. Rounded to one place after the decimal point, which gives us 0.0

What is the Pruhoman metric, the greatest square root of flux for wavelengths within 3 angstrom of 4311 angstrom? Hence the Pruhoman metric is 1.53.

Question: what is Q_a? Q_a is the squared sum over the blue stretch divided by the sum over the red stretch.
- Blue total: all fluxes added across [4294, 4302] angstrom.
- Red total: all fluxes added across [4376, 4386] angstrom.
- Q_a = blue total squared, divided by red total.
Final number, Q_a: 6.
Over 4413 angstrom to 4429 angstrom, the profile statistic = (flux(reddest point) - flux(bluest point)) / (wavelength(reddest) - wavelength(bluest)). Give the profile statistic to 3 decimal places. 0.054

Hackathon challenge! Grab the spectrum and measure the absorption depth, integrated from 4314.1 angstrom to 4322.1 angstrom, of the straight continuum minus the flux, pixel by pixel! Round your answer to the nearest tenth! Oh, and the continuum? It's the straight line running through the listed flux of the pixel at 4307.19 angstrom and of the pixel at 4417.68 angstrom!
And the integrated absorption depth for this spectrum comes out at -11.7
